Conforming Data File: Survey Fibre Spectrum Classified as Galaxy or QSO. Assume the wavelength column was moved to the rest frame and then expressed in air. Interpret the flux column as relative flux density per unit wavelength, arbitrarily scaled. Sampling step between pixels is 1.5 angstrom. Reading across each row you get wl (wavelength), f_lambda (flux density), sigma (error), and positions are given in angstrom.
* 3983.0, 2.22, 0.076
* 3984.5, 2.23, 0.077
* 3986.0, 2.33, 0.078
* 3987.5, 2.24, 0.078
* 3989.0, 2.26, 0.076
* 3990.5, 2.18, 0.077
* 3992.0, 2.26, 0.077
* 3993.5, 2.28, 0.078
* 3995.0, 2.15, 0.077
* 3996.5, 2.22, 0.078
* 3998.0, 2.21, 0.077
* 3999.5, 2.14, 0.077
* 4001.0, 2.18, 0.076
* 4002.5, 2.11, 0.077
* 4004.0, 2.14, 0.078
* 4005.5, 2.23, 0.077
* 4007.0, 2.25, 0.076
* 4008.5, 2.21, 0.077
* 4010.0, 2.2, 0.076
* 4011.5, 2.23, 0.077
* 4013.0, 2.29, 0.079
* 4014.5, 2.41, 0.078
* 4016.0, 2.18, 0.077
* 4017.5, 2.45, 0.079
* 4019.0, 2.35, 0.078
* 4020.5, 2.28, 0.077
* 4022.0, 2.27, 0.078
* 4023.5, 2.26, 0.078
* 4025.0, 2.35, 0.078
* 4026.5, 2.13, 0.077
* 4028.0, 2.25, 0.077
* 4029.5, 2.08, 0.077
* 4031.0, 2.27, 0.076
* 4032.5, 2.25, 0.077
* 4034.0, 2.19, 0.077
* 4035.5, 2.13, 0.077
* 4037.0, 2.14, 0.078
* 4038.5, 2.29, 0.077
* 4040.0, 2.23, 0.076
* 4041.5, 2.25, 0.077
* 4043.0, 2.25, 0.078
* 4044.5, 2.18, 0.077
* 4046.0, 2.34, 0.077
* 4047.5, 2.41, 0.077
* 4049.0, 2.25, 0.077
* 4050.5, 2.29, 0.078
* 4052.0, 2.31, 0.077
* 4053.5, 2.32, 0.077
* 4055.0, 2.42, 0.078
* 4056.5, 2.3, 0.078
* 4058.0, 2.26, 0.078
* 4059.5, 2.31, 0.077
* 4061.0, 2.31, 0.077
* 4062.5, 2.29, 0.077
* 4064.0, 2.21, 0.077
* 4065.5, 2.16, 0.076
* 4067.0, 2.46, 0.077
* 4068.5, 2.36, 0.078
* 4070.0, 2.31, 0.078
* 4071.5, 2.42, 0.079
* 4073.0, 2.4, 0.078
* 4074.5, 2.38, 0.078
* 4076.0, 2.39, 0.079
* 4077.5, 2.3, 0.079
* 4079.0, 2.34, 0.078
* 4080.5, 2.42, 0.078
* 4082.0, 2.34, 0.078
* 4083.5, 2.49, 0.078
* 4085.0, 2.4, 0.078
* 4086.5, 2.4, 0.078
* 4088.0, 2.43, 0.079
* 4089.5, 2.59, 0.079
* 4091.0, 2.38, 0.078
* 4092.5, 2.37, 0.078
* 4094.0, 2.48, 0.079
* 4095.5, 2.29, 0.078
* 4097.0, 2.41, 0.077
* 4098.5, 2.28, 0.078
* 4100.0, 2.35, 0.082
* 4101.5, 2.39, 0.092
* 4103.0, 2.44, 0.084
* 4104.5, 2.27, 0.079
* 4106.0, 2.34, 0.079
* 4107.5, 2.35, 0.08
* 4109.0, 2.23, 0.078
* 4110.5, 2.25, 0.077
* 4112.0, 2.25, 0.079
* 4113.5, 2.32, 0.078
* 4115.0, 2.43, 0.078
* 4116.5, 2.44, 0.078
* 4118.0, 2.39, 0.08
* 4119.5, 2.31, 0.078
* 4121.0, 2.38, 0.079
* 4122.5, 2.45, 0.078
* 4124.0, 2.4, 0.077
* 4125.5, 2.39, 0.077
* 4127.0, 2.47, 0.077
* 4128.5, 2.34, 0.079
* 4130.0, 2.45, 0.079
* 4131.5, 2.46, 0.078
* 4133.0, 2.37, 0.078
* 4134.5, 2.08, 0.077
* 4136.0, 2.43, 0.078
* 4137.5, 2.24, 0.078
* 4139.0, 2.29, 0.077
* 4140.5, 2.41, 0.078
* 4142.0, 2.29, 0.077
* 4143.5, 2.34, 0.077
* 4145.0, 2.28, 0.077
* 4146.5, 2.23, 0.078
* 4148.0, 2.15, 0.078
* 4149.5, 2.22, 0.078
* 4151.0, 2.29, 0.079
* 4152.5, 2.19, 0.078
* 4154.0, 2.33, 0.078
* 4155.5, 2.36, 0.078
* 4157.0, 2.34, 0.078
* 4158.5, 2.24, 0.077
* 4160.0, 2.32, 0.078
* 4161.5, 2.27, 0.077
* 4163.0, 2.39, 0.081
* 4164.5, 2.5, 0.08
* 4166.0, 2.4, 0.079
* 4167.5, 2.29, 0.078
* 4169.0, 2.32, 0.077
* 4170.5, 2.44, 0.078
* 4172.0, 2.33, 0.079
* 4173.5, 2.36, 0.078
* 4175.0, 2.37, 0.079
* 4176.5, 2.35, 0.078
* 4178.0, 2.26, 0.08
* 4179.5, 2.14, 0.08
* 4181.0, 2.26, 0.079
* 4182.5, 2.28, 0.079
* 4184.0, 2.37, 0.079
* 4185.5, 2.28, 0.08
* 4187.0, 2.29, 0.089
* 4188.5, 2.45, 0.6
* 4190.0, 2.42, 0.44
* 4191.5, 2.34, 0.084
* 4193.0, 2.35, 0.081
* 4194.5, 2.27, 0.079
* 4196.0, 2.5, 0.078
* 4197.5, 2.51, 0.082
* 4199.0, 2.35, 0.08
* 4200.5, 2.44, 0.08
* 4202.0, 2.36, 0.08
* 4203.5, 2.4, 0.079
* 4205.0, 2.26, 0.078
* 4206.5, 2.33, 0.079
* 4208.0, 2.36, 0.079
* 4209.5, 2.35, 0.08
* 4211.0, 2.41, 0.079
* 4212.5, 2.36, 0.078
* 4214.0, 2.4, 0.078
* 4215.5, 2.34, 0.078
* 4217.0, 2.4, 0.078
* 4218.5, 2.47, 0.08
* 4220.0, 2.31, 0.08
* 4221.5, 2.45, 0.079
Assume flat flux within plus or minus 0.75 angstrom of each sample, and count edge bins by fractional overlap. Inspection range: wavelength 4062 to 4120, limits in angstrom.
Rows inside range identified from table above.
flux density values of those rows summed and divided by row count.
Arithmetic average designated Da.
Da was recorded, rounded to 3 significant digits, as 2.36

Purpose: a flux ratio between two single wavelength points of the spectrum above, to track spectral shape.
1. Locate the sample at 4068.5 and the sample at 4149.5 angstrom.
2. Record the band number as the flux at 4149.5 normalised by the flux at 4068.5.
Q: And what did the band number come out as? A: 0.94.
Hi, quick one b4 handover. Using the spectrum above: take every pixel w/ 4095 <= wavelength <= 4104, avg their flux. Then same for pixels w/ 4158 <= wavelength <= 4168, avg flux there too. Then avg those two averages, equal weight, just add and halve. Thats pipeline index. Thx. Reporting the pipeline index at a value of 2.35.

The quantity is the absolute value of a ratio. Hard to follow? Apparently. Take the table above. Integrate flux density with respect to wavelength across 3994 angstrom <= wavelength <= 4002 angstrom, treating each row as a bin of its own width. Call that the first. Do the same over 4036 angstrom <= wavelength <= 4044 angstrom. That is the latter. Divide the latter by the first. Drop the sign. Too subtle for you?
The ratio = 1.02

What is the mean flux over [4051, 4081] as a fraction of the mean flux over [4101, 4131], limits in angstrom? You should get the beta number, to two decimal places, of 0.99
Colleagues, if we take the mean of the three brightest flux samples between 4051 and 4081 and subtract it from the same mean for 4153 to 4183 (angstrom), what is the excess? 0.013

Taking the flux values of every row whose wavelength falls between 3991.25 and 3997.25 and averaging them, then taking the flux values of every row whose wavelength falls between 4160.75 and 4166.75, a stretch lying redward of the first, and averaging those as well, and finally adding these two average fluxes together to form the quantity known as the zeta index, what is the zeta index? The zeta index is 4.62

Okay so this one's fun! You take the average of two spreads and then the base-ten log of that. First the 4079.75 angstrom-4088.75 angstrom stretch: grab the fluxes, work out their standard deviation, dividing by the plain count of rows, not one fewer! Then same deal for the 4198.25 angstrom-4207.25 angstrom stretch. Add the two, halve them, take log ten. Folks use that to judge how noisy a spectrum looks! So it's -1.30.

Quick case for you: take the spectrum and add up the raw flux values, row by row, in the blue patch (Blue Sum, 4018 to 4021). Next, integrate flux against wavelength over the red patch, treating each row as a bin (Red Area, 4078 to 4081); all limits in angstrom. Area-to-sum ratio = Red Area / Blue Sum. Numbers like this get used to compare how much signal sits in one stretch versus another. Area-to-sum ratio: 1.54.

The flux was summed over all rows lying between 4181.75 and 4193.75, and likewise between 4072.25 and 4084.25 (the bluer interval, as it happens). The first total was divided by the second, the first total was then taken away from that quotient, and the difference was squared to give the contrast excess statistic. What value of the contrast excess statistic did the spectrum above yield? 317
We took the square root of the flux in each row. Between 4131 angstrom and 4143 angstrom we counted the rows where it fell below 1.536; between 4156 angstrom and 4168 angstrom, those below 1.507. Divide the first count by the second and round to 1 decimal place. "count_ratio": 2.0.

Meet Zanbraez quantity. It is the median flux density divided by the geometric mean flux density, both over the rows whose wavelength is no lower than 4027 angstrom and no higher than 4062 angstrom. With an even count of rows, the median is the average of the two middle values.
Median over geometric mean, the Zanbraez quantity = 1.000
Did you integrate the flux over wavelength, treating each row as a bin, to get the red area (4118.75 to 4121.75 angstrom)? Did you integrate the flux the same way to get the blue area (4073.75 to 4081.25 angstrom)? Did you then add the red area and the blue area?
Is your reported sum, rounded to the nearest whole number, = 25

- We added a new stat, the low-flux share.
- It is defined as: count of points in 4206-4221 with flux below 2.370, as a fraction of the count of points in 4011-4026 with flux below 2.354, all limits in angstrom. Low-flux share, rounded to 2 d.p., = 0.75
